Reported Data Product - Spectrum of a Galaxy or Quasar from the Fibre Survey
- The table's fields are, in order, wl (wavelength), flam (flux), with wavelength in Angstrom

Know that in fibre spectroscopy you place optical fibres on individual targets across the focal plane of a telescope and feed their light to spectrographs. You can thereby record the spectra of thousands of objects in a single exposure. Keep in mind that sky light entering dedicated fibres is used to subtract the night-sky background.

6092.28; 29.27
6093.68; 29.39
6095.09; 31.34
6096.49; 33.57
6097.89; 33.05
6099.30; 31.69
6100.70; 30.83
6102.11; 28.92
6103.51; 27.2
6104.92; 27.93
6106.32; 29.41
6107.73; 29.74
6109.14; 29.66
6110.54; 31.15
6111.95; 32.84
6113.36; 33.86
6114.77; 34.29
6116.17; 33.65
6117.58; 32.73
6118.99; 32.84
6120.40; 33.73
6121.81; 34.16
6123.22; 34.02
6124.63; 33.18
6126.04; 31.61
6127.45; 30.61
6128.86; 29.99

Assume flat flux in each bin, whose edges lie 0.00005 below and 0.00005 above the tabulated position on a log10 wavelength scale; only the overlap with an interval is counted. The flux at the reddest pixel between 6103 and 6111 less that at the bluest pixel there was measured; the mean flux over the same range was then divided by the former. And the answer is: 7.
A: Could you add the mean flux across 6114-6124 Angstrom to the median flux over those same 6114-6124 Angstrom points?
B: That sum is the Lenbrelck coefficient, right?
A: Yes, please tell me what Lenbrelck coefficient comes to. 67.4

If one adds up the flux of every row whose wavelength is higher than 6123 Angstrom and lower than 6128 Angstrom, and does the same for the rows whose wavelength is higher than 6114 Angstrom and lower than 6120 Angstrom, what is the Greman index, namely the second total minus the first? 4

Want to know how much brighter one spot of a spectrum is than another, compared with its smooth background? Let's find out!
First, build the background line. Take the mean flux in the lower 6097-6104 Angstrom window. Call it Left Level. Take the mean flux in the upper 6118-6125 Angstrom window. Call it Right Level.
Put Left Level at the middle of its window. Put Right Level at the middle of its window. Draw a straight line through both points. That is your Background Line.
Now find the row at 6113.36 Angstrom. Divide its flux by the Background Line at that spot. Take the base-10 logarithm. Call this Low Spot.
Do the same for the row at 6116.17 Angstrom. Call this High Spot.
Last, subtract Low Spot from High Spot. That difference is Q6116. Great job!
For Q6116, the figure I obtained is -0.01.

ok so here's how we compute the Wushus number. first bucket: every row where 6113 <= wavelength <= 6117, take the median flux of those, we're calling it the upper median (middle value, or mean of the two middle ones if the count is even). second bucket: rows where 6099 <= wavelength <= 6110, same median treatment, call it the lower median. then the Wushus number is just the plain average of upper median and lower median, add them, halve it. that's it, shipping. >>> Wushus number 31.7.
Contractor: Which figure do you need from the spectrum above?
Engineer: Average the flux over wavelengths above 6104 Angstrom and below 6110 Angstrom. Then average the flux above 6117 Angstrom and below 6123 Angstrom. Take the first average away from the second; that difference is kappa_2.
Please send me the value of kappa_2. 4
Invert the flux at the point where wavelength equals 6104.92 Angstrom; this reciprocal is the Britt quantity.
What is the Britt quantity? 0.0358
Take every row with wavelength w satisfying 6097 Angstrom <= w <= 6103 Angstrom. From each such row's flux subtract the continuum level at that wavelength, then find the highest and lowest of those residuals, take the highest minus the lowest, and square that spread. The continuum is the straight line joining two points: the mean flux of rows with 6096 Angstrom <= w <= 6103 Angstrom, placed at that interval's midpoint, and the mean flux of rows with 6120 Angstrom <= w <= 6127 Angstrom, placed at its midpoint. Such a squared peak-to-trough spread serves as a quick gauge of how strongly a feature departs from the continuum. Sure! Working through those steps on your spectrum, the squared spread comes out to 20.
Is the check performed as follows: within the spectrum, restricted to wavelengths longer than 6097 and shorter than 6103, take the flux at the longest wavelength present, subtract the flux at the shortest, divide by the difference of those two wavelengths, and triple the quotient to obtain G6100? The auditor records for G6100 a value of -2.9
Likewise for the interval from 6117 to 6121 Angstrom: 1.1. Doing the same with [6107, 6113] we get 2.2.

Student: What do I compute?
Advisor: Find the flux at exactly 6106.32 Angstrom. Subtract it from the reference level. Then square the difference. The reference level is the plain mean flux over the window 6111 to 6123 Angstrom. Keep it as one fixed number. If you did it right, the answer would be 17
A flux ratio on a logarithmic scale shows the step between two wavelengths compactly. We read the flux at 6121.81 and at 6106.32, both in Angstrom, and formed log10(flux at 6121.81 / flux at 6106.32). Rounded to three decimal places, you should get 0.065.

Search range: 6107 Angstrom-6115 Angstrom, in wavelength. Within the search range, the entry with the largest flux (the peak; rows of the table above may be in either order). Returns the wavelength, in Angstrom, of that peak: 6114.77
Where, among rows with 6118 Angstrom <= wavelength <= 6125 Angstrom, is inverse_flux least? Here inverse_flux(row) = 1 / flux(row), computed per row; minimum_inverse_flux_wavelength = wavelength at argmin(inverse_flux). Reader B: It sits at 6121.81 Angstrom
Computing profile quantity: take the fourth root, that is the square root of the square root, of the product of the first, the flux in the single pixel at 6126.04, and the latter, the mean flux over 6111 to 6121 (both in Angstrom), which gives 5.70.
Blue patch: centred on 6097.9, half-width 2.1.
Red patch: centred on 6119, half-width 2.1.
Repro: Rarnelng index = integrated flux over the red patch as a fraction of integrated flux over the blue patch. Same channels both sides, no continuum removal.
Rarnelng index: 1.01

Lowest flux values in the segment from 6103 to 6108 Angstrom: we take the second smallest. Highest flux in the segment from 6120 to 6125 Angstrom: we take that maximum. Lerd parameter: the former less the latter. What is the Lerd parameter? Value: -6.2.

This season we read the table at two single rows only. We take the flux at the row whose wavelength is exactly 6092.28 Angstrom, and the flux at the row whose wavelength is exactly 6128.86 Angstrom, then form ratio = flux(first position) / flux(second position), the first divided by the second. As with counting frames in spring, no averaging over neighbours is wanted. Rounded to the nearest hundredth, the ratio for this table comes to 0.98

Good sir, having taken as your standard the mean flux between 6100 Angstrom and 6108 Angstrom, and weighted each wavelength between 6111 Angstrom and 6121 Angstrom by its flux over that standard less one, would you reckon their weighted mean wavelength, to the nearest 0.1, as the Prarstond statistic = 6116.1 Angstrom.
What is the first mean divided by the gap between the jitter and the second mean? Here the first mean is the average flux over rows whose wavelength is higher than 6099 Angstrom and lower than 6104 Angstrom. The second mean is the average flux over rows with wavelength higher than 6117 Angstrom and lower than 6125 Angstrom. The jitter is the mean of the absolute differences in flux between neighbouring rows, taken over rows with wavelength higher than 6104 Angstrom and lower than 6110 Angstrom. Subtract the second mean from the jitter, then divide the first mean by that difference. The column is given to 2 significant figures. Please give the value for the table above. -0.90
